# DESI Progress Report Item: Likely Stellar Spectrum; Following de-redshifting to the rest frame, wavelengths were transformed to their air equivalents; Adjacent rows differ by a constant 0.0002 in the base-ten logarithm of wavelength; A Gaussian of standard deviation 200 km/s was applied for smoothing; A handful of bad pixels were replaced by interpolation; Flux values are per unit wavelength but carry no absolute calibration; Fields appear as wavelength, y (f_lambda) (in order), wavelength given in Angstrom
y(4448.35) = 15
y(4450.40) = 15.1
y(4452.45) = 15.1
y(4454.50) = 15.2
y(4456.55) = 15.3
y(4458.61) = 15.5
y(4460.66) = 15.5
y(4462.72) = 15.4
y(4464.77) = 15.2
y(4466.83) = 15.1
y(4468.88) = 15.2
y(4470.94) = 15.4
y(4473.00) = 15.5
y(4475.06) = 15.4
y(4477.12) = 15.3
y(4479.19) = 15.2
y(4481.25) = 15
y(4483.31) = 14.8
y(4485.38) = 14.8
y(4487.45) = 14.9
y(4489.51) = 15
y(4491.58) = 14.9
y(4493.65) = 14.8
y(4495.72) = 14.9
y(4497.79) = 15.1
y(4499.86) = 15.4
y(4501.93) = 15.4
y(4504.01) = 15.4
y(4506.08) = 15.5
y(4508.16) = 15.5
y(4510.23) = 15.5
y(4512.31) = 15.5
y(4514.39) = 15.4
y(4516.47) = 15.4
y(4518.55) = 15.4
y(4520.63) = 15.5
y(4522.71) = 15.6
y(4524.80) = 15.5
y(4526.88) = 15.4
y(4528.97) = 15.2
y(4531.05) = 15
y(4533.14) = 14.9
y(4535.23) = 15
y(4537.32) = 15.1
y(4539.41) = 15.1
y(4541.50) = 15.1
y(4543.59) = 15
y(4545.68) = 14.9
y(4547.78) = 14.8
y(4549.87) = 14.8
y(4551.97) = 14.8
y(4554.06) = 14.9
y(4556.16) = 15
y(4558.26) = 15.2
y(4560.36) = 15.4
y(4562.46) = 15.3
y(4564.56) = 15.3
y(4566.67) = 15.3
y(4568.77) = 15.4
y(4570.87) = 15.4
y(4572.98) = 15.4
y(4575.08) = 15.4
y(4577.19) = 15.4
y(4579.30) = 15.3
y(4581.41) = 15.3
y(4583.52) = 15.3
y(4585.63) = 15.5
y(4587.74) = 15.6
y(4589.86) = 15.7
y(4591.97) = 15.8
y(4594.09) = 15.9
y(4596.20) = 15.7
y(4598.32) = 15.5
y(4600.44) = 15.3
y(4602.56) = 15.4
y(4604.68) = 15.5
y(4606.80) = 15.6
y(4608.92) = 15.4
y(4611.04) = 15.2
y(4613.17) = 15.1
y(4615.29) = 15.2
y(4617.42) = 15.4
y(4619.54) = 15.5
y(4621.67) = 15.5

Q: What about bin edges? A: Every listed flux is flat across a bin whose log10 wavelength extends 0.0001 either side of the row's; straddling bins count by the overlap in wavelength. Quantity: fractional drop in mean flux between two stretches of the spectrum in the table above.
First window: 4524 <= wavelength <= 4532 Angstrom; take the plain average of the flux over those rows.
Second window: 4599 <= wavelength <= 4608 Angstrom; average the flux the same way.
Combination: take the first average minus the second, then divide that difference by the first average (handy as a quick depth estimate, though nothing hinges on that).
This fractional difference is -0.011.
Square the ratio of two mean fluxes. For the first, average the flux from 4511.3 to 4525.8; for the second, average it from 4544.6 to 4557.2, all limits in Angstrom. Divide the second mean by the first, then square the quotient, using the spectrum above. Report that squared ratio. 0.92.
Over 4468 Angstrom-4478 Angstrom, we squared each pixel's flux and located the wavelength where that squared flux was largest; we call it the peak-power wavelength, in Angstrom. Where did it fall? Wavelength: 4473.00 Angstrom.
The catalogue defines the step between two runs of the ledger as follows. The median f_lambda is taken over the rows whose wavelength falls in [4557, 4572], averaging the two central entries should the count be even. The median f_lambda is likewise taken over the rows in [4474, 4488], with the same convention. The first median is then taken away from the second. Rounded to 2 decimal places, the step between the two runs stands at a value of -0.30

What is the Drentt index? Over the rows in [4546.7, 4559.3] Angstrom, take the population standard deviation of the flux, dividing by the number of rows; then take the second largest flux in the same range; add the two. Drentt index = 15.1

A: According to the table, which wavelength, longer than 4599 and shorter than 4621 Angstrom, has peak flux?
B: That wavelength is 4606.80 Angstrom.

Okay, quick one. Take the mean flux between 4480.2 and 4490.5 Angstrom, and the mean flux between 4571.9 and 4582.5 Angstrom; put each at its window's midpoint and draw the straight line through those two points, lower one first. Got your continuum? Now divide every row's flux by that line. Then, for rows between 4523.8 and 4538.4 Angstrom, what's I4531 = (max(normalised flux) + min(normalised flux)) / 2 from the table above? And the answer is 1.01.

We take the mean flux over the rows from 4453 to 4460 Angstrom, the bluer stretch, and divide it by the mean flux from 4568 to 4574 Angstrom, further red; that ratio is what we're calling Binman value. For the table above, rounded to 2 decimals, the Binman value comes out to 1.00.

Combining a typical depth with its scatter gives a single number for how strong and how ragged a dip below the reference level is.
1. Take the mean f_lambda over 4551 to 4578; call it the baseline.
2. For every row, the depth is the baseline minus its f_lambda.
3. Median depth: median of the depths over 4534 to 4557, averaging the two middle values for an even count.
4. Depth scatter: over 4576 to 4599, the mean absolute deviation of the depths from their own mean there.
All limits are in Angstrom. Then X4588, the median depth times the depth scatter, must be 0.044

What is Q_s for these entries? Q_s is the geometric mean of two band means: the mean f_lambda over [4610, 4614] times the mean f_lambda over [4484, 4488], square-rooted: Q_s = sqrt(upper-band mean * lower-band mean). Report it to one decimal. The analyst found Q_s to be 15.0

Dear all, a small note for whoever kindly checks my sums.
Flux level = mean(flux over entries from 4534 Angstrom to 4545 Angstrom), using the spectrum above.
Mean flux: 15.06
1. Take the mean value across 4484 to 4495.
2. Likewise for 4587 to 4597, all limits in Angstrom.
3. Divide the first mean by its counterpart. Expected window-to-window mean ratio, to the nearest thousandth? 0.945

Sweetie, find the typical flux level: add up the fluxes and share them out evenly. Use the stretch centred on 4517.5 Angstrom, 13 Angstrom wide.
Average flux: 15.5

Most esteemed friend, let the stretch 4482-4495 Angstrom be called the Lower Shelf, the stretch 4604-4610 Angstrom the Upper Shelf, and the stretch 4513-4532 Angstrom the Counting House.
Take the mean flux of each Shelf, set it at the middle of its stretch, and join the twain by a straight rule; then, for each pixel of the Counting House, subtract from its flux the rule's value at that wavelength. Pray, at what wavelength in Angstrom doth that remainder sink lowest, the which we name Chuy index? 4531.05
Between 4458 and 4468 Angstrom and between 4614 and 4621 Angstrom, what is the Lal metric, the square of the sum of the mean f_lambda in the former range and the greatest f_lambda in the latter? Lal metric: 951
